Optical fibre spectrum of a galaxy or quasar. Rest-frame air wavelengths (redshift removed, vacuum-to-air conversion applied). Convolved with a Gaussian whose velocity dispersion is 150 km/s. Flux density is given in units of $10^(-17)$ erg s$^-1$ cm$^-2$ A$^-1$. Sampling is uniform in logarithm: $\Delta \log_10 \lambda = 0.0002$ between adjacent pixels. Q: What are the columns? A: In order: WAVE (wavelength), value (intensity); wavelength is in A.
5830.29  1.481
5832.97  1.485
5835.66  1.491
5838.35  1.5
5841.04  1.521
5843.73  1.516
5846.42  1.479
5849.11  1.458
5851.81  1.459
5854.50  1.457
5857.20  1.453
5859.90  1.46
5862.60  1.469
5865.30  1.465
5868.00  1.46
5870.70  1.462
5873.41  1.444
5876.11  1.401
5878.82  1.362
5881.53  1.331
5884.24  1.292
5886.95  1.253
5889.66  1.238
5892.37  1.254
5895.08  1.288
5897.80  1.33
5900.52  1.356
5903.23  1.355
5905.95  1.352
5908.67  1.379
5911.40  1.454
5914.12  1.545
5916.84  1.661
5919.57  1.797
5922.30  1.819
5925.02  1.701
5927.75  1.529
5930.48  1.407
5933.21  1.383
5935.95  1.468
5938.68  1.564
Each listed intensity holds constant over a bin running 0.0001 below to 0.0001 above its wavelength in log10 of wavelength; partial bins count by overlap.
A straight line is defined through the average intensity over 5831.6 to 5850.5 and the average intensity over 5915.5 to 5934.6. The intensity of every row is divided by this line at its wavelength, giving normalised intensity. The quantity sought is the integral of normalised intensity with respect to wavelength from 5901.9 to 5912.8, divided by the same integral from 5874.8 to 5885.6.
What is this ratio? 1.01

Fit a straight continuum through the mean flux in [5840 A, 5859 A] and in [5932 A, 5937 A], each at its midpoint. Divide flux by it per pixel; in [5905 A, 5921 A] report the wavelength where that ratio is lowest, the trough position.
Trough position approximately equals 5905.95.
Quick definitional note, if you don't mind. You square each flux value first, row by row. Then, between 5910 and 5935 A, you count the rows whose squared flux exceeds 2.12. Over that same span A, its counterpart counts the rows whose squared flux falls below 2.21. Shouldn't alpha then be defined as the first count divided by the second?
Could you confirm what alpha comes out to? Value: 2.00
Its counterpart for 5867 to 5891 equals 0.22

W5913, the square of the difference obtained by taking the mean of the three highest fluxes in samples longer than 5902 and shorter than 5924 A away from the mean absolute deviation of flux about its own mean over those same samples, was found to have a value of 2.56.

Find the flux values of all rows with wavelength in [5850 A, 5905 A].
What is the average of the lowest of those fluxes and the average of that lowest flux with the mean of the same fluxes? 1.273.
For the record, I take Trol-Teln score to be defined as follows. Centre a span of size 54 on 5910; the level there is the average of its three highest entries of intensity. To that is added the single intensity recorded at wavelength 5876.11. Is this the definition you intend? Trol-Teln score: 3.17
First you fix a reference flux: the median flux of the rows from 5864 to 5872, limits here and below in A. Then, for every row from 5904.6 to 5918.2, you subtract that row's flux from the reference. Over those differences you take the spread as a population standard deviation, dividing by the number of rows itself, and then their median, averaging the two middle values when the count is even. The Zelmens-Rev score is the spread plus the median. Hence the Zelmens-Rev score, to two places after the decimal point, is 0.12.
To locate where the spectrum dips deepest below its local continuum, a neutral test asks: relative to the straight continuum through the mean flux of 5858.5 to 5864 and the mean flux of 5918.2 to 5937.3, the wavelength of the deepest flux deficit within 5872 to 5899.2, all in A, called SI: 5889.66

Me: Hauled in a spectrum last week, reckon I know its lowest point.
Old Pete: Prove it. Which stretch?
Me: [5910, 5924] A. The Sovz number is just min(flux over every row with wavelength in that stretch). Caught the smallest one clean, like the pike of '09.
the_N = 1.454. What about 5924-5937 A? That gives 1.383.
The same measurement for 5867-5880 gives 1.362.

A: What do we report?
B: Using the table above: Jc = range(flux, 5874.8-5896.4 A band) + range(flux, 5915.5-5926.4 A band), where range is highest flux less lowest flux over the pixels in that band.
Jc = 0.32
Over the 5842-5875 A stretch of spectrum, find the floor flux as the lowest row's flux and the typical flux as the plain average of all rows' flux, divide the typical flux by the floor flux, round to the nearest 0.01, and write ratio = 1.01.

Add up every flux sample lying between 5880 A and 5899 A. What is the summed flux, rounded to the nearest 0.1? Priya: 9.0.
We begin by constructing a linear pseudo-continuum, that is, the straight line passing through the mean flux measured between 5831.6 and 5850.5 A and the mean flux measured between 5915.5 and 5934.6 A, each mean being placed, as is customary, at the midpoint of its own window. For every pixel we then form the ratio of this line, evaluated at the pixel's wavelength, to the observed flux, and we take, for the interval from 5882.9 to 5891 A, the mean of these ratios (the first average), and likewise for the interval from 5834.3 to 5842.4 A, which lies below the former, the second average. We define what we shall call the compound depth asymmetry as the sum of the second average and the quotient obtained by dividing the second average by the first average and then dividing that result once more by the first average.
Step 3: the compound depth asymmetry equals 1.6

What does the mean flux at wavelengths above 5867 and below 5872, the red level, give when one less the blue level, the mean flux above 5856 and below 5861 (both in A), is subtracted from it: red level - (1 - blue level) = 1.92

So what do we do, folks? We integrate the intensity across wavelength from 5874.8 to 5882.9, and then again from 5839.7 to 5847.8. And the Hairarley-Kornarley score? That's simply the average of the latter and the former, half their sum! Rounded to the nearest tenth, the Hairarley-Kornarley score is 11.6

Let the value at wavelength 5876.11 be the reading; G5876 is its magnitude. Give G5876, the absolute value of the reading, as 1.40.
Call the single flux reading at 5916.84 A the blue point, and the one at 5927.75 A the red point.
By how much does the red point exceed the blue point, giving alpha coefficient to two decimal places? -0.13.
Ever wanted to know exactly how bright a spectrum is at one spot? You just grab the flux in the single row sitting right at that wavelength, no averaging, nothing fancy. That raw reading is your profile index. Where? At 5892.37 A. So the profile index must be 1.254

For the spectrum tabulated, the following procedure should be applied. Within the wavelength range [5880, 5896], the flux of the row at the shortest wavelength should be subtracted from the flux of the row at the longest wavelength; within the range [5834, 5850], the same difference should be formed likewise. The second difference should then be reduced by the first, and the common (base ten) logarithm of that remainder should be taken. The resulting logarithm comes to -2.00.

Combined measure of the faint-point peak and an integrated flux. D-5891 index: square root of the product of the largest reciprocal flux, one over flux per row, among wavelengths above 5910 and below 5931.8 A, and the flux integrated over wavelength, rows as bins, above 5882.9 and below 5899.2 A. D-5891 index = 3.8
